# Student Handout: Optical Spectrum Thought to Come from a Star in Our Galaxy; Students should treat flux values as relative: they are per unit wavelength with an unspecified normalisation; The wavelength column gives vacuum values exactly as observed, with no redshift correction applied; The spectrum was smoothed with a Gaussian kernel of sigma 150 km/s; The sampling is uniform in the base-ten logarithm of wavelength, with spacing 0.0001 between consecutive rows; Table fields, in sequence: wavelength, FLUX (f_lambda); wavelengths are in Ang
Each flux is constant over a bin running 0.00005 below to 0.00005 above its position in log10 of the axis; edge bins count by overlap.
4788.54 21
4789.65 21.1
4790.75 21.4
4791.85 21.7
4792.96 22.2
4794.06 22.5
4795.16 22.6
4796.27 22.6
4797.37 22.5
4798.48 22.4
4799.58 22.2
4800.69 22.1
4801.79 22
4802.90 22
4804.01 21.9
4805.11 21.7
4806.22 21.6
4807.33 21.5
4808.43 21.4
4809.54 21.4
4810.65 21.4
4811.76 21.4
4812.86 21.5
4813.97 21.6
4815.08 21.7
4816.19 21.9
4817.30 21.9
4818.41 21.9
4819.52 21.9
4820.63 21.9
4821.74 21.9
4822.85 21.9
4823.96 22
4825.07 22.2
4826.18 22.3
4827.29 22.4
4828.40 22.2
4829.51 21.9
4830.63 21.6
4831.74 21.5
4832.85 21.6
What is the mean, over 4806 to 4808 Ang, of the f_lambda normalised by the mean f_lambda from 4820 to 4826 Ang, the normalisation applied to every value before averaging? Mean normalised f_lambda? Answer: 0.98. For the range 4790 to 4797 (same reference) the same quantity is 1.01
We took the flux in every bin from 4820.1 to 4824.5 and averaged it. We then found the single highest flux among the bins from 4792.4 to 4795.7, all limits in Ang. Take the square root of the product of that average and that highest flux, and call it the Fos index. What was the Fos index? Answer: 22.3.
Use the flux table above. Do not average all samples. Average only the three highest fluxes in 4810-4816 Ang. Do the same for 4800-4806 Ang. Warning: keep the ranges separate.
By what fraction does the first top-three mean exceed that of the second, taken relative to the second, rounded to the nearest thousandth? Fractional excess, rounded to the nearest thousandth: -0.020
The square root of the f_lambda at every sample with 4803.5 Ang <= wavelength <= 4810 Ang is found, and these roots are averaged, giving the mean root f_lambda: 4.65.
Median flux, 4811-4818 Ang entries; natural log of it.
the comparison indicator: 3.08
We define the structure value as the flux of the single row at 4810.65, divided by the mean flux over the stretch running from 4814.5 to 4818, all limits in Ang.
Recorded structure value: 0.98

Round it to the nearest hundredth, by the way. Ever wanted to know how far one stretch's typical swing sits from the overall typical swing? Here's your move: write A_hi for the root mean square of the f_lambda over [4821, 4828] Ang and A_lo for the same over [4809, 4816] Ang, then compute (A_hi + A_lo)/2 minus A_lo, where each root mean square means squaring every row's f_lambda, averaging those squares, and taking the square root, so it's 0.31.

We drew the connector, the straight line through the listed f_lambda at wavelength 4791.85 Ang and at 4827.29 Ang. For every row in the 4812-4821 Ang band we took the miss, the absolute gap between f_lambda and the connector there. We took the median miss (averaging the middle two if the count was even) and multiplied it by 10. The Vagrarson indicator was 3.6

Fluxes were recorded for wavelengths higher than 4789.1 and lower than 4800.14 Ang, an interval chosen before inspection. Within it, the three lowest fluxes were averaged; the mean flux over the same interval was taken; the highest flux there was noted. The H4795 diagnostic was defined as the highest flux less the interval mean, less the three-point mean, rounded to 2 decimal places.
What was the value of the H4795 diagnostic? -20.92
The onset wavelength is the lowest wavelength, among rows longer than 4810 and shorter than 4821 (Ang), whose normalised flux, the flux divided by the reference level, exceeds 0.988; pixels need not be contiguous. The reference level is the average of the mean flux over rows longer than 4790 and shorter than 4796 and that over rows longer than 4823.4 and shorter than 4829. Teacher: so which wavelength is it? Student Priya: 4816.19 Ang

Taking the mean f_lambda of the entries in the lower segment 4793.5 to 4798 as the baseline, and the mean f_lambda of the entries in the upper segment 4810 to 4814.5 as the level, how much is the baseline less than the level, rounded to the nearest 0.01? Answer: -1.07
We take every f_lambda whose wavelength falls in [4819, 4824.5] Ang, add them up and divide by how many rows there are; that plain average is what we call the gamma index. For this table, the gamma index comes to 21.9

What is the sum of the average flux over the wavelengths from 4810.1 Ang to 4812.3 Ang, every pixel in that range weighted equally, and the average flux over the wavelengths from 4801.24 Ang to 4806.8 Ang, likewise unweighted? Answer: 43.2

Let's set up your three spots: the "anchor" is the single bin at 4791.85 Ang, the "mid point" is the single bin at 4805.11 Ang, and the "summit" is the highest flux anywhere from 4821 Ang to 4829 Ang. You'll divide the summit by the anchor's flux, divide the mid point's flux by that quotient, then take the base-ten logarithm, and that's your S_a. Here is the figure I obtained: 1.323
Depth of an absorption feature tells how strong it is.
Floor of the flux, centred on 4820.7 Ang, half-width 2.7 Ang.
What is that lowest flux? 21.9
